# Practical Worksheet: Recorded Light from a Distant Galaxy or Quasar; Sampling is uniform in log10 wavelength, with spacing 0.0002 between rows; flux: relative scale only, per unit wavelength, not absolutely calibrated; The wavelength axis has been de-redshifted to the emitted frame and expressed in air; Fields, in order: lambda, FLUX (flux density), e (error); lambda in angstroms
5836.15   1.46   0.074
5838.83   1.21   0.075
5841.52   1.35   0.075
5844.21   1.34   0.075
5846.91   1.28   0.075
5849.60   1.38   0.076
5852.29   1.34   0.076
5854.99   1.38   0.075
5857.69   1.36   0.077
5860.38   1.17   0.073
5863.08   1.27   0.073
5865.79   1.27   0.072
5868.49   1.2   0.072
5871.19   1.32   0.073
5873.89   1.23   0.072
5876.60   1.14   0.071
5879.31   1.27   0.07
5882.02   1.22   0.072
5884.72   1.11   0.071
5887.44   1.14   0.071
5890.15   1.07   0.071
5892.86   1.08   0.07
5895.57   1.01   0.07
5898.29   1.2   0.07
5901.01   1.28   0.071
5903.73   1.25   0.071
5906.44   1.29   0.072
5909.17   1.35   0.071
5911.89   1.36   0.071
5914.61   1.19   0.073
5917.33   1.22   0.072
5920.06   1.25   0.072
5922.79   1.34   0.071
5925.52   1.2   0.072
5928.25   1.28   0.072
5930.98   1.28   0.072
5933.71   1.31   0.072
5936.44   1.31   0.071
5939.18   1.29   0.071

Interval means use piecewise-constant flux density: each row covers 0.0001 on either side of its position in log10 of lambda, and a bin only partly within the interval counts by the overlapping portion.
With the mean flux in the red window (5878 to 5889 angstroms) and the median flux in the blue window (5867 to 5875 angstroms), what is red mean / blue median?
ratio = 0.96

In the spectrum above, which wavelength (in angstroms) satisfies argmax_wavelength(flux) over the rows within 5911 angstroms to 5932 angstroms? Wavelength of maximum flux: 5911.89 angstroms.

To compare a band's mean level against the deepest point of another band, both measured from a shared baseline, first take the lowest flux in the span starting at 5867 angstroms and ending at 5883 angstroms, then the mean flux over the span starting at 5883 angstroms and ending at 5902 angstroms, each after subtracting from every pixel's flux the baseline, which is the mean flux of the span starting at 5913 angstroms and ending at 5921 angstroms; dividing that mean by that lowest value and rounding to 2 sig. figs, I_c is 1.2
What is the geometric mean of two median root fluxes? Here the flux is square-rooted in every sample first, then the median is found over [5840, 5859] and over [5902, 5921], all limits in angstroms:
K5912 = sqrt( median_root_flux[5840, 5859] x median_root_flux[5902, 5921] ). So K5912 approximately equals 1.14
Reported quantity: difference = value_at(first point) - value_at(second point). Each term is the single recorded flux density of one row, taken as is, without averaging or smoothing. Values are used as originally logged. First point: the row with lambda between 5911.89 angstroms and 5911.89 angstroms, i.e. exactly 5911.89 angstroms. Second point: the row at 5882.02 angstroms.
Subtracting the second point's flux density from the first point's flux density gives 0.14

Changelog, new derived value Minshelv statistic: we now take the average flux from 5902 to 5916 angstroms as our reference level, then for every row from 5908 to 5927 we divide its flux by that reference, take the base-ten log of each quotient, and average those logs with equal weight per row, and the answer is -0.006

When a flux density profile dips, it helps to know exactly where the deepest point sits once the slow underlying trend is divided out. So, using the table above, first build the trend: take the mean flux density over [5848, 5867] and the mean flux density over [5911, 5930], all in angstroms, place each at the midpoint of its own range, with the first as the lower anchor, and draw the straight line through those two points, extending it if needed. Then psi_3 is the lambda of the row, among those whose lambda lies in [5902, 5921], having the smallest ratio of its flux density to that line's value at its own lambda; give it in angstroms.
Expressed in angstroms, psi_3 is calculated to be 5914.61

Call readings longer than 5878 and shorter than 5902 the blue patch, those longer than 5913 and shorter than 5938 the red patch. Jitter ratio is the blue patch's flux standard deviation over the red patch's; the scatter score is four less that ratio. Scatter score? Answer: 2.2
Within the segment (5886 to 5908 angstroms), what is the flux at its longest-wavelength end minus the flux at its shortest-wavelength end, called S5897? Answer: 0.15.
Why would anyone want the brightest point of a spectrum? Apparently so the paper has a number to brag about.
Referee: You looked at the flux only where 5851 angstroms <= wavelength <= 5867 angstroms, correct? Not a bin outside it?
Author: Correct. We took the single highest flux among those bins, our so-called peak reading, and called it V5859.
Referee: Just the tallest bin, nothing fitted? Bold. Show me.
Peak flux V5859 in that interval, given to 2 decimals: 1.38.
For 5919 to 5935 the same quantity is 1.34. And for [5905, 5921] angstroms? 1.36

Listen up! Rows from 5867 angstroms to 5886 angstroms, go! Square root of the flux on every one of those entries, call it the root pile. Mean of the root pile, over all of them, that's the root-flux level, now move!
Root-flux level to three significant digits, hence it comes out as 1.10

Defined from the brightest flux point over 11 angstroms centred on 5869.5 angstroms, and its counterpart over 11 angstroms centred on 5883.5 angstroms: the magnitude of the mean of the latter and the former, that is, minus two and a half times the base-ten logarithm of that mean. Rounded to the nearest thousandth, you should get -0.281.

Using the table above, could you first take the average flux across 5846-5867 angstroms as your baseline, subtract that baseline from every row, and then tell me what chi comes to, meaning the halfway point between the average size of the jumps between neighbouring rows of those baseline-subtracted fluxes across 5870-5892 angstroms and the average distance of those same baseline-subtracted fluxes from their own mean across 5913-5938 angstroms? 0.063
